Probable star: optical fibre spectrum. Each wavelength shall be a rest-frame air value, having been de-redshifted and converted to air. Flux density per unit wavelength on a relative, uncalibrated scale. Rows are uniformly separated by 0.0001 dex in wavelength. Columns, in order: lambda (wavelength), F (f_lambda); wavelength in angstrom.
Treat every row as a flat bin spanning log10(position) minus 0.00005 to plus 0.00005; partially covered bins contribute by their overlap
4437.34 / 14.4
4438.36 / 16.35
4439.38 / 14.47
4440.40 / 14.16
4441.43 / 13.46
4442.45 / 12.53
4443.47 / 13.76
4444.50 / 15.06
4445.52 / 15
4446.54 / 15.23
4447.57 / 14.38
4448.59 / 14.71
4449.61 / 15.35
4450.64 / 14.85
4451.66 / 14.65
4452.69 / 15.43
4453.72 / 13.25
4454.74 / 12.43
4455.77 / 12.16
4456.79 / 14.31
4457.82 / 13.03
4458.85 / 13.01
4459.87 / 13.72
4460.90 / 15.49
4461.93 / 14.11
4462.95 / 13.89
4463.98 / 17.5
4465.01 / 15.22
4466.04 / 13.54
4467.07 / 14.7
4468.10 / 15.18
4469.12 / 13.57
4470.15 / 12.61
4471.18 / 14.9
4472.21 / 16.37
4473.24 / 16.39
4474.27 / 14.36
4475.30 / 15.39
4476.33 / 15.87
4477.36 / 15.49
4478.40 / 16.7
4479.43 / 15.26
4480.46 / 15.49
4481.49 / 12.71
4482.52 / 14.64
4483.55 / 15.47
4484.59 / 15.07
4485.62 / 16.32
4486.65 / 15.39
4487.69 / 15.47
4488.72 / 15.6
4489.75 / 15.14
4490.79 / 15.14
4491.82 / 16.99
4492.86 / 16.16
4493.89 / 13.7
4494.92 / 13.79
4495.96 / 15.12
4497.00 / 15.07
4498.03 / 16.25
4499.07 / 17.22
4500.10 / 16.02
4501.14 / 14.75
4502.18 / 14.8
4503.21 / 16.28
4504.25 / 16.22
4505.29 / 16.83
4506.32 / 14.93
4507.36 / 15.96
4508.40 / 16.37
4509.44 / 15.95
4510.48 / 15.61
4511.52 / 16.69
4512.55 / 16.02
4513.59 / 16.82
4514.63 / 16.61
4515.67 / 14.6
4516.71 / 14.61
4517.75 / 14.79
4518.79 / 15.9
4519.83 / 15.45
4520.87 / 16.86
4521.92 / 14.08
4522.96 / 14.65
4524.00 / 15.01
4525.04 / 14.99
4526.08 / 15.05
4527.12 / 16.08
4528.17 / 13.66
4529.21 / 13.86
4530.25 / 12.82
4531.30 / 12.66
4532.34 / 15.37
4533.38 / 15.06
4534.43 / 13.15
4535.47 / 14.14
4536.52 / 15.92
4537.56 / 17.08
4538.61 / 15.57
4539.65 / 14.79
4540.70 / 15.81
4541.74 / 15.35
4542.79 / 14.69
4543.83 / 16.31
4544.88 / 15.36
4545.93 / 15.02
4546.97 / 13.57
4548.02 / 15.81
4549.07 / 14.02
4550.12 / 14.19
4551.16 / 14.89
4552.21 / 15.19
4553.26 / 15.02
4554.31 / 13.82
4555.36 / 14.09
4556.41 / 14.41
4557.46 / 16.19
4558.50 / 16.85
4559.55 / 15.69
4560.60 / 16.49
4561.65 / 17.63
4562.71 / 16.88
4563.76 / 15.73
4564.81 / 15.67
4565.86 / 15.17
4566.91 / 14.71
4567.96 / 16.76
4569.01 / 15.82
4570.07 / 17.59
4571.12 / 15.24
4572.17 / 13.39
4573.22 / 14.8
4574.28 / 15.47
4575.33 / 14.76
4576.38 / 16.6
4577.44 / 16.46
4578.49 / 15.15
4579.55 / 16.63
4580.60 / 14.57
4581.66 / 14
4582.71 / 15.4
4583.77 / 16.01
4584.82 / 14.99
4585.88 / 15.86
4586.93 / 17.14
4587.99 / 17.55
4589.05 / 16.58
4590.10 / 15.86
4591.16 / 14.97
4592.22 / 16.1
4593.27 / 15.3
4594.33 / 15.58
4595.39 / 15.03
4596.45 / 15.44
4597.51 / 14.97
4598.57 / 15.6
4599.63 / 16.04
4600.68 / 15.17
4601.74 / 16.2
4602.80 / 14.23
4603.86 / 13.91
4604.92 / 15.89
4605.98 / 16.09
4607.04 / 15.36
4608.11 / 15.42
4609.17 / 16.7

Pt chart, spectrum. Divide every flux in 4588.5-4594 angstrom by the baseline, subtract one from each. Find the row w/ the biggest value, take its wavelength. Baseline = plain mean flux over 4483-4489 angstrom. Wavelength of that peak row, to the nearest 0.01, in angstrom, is 4589.05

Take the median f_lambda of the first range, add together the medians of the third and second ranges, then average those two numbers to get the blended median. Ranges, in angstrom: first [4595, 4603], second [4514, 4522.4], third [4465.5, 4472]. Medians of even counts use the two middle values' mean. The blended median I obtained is 22.3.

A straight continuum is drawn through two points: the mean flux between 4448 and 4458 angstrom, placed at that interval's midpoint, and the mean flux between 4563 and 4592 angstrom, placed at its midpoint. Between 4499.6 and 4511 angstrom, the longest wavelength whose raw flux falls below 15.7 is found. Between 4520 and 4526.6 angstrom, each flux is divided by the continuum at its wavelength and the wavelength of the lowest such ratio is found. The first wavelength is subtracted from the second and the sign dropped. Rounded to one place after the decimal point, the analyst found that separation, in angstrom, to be 11.4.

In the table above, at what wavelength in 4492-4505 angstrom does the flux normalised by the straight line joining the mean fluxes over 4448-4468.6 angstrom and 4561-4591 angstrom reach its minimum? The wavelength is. 4493.89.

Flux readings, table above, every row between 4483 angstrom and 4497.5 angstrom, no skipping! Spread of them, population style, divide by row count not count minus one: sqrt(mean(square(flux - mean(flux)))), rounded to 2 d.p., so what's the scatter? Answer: 0.84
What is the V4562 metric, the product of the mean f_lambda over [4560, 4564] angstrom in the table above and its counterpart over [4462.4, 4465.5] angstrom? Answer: 259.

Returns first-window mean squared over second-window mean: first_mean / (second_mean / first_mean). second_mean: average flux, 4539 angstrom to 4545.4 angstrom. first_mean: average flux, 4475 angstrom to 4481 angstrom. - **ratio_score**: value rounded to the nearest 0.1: 16.0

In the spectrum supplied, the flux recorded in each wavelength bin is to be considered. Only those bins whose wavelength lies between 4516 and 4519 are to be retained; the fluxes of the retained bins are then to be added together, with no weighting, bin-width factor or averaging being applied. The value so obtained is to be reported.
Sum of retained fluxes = 45.3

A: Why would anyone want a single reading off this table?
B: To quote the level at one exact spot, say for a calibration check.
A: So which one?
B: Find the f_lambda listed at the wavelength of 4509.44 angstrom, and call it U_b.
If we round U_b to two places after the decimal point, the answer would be 15.95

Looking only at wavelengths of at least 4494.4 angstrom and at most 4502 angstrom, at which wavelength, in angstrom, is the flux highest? 4499.07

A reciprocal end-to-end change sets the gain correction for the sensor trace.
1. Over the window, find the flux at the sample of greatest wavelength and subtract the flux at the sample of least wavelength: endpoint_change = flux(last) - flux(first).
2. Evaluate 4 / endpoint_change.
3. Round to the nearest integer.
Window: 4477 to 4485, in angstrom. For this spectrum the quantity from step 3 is -10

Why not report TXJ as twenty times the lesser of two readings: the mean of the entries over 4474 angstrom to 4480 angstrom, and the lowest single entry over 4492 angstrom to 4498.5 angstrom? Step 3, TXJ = 274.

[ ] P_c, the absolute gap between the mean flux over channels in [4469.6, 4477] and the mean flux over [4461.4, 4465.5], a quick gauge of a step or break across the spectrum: 0.1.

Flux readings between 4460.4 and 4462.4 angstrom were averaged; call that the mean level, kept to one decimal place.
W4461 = 14.8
